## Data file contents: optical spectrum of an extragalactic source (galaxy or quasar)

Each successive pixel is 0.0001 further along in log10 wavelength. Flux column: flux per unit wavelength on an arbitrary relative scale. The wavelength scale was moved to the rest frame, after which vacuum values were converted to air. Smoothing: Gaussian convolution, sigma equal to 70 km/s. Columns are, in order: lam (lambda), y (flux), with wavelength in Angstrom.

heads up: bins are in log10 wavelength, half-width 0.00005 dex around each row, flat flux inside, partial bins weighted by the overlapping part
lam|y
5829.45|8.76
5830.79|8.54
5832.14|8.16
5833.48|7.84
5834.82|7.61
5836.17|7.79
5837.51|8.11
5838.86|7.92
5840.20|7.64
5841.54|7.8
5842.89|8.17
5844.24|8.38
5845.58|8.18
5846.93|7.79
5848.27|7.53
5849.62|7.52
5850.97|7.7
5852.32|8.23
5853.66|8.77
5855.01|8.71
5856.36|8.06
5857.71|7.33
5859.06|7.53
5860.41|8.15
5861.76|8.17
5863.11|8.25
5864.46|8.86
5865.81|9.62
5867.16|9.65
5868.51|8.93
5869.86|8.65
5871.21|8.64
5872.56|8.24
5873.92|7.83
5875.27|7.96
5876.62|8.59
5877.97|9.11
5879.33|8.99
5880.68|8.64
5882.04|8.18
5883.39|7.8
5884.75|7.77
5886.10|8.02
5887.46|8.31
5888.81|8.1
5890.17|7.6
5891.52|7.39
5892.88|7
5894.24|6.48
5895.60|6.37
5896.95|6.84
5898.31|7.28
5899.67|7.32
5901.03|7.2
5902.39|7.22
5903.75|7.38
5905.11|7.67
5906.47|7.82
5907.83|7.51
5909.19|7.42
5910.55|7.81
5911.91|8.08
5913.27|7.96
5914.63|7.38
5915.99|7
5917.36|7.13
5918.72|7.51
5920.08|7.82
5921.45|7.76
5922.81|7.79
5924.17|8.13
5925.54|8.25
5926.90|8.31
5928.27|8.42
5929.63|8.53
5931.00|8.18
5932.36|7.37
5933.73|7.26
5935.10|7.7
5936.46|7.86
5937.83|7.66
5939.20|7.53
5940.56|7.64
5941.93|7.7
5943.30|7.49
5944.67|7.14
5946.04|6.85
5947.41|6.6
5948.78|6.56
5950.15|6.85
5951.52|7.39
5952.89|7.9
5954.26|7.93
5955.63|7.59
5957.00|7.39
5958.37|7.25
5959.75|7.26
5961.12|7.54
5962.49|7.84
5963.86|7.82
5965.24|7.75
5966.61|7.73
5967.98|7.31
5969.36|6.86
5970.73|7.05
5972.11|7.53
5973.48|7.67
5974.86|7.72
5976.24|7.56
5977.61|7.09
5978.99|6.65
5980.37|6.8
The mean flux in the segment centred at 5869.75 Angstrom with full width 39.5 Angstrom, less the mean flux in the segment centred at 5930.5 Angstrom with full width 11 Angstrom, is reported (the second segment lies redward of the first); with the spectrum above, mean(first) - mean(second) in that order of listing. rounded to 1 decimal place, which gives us 0.4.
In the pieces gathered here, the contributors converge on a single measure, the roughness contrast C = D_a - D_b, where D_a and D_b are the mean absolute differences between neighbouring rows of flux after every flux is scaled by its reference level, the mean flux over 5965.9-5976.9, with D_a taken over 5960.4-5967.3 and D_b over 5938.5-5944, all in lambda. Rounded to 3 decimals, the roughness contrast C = -0.003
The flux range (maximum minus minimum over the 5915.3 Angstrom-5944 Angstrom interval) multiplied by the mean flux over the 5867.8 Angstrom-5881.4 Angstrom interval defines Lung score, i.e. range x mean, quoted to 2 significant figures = 13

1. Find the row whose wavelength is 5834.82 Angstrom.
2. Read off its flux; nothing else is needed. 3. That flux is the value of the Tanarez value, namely 7.61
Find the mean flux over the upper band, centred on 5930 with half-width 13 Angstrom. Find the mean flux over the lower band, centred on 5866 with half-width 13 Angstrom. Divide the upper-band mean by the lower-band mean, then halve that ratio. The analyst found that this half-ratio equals 0.461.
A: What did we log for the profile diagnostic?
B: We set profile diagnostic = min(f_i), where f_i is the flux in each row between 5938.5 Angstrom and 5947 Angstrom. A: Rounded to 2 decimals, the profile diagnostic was 6.85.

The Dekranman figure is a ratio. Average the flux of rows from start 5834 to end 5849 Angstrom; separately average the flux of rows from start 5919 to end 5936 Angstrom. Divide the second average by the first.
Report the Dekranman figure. 1.01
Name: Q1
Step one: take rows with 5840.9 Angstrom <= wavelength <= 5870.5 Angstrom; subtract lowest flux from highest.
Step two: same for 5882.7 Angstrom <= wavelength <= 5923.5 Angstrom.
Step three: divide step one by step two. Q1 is 1.20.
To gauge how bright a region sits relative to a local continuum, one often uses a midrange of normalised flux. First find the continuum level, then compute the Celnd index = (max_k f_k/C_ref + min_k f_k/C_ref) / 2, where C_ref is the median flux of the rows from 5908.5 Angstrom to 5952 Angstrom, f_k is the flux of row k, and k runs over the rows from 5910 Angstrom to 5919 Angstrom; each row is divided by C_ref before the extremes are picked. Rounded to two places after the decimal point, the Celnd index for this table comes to 0.99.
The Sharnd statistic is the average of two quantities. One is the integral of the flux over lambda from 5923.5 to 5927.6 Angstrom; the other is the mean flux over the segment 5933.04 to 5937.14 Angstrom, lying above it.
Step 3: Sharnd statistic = 20.6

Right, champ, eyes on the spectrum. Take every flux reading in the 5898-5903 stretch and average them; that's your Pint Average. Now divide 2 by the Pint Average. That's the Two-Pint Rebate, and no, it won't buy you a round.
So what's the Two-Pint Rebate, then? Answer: 0.28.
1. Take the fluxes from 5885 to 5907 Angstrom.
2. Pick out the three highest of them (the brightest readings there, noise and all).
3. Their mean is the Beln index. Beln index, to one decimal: 8.1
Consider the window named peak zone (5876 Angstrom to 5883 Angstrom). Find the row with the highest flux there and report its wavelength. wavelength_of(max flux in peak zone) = 5877.97 Angstrom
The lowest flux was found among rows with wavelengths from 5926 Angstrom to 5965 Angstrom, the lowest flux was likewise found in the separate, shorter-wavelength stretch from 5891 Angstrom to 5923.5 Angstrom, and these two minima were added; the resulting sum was 12.9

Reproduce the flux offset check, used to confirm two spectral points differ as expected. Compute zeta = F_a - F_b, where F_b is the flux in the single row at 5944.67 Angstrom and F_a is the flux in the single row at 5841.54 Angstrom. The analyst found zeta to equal 0.7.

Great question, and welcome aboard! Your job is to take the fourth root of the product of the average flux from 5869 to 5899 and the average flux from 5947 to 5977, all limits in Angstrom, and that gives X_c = 2.77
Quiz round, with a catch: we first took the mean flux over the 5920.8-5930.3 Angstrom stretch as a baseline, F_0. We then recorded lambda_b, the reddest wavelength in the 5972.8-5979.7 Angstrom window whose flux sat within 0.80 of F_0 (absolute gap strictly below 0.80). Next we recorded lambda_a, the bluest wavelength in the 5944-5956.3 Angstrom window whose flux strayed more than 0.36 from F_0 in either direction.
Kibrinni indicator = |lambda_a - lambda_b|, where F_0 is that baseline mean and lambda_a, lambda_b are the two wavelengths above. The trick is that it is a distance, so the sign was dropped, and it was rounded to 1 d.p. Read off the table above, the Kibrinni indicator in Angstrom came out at 31.6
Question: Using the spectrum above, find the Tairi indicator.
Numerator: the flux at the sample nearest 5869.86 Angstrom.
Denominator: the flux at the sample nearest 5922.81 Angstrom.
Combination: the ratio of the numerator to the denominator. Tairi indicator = 1.11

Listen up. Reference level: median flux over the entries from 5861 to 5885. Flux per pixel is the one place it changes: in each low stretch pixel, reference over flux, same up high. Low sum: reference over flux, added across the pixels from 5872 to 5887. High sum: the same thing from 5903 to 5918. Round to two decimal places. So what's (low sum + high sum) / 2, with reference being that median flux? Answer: 12.02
